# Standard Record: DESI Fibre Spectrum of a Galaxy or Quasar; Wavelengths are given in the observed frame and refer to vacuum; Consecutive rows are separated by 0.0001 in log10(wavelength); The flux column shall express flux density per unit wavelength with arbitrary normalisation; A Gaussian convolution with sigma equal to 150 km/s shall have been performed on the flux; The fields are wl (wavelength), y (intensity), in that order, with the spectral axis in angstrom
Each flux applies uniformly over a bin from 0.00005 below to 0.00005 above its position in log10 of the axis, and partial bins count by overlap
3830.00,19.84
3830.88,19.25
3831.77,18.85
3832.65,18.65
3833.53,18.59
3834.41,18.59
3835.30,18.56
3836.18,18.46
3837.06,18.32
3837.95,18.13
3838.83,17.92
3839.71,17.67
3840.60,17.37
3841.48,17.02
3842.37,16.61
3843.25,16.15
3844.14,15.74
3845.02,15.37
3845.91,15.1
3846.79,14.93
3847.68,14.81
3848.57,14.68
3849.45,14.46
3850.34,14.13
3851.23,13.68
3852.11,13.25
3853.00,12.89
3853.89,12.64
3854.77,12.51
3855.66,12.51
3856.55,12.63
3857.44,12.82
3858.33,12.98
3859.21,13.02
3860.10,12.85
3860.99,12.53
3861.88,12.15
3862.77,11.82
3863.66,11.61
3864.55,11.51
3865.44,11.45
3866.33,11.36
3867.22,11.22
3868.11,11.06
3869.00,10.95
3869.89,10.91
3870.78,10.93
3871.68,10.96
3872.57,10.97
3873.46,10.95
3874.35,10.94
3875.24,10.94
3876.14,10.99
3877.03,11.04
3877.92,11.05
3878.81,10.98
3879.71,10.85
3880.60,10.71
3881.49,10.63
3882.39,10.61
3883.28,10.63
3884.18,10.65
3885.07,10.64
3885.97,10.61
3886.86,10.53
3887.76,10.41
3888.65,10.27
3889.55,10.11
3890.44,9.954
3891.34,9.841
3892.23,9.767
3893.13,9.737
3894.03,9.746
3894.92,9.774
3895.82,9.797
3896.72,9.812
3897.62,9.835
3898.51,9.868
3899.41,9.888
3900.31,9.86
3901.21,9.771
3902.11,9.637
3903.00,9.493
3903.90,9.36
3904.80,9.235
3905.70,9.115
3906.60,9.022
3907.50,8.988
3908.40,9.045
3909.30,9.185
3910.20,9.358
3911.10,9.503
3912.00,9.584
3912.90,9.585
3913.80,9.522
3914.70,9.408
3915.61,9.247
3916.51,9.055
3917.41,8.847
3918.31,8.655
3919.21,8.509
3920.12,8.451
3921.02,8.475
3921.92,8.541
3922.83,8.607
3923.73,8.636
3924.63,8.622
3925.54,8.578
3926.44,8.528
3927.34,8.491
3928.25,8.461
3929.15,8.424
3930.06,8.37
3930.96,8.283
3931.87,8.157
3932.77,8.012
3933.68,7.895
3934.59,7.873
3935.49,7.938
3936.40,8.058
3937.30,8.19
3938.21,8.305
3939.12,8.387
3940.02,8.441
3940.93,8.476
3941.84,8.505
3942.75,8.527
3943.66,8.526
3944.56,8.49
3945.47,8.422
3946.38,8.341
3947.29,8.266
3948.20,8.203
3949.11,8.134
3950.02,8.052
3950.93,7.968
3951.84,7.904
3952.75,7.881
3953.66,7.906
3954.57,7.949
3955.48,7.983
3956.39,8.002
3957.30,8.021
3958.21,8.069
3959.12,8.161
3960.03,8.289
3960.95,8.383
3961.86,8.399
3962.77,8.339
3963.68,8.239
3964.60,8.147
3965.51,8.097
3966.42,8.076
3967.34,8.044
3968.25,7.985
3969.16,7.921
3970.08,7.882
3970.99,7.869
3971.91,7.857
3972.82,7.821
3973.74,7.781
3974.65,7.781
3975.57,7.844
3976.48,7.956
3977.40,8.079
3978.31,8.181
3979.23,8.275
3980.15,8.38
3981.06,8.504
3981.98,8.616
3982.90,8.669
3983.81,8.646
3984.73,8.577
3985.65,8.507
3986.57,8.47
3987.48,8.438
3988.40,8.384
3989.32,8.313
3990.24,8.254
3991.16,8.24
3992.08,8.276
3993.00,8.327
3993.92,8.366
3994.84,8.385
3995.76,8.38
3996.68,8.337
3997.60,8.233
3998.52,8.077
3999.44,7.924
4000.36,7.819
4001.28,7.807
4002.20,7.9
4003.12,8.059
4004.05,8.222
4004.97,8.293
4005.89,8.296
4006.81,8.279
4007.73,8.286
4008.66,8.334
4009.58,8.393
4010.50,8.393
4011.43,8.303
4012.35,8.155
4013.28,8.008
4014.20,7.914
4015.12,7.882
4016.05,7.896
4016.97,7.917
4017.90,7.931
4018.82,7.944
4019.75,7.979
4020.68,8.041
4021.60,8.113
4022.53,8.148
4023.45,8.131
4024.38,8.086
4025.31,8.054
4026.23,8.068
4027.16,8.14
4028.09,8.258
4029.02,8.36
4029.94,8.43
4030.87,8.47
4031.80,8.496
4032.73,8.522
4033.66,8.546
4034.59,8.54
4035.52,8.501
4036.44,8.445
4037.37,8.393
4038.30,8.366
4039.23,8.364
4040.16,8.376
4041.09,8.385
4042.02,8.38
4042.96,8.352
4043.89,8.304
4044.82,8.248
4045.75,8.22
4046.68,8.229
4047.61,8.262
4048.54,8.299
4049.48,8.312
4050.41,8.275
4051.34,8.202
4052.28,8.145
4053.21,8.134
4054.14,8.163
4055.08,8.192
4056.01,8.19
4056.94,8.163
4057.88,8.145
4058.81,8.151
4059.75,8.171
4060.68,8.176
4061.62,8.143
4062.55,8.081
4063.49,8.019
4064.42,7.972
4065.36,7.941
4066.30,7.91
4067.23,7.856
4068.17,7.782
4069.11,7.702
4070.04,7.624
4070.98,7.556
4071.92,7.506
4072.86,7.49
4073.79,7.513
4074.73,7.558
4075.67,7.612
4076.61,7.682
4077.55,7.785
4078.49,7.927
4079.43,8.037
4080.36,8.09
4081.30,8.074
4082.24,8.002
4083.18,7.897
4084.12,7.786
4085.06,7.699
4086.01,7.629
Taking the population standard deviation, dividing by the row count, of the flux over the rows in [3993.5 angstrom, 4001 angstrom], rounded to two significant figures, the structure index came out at 0.21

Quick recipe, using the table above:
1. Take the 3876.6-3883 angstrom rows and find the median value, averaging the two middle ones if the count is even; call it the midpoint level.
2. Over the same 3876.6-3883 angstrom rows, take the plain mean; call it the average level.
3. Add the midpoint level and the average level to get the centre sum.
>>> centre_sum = 22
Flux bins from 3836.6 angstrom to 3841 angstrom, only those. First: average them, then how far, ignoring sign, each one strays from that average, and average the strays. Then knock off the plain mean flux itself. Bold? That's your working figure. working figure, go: -17.6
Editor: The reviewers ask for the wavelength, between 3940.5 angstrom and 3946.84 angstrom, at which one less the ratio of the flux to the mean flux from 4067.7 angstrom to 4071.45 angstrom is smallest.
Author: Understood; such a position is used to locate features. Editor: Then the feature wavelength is 3942.75 angstrom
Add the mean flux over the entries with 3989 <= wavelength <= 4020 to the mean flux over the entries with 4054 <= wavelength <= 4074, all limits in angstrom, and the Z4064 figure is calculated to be 16.1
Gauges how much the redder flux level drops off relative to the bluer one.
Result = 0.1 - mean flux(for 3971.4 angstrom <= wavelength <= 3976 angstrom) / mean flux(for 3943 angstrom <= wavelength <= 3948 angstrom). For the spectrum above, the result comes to -0.83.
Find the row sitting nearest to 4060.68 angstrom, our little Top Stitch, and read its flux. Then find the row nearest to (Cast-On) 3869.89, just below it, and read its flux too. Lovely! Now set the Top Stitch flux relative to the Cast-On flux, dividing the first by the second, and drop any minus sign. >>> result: 0.749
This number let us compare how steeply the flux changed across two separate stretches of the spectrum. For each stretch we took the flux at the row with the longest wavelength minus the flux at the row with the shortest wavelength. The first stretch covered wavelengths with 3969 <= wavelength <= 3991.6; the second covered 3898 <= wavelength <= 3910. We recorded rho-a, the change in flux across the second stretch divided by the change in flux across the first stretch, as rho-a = -2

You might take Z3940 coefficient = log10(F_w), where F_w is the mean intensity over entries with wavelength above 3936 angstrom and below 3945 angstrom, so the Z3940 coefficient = 0.92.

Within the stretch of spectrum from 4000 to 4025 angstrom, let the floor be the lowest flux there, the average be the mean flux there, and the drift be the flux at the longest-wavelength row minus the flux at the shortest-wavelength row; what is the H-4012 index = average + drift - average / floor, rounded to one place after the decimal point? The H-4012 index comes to 7.3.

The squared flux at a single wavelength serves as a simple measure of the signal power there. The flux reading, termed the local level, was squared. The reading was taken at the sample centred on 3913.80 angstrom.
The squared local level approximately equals 91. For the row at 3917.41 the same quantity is 78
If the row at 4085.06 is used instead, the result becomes 59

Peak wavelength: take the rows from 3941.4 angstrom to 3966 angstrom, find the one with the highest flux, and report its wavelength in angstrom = 3942.75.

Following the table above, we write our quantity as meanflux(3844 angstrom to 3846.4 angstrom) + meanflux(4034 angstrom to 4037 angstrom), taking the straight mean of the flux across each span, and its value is 23.9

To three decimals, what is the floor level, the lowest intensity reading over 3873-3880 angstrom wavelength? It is 10.850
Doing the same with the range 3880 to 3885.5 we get 10.610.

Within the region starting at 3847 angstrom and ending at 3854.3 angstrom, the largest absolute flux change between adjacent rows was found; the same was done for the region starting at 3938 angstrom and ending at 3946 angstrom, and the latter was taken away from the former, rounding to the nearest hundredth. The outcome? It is 0.37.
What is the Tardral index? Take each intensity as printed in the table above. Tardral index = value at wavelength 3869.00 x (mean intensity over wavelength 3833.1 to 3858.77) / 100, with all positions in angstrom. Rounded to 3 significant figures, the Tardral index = 1.69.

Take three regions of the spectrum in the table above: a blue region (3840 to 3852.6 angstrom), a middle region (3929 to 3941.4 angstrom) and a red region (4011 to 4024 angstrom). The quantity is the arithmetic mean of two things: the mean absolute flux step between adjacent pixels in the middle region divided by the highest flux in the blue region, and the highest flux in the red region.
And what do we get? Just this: 4.15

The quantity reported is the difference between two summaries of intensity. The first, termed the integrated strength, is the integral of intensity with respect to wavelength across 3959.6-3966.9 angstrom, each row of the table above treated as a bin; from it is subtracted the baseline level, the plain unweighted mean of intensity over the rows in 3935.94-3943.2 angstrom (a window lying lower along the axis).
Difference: 51.8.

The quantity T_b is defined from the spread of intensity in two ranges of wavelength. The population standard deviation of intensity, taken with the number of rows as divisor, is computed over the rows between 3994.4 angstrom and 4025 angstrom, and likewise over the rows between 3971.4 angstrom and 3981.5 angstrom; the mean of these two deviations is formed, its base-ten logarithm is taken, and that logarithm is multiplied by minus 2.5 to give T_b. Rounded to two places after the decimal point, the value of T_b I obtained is 1.66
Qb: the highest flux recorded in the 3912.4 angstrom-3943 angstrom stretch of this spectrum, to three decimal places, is 9.585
